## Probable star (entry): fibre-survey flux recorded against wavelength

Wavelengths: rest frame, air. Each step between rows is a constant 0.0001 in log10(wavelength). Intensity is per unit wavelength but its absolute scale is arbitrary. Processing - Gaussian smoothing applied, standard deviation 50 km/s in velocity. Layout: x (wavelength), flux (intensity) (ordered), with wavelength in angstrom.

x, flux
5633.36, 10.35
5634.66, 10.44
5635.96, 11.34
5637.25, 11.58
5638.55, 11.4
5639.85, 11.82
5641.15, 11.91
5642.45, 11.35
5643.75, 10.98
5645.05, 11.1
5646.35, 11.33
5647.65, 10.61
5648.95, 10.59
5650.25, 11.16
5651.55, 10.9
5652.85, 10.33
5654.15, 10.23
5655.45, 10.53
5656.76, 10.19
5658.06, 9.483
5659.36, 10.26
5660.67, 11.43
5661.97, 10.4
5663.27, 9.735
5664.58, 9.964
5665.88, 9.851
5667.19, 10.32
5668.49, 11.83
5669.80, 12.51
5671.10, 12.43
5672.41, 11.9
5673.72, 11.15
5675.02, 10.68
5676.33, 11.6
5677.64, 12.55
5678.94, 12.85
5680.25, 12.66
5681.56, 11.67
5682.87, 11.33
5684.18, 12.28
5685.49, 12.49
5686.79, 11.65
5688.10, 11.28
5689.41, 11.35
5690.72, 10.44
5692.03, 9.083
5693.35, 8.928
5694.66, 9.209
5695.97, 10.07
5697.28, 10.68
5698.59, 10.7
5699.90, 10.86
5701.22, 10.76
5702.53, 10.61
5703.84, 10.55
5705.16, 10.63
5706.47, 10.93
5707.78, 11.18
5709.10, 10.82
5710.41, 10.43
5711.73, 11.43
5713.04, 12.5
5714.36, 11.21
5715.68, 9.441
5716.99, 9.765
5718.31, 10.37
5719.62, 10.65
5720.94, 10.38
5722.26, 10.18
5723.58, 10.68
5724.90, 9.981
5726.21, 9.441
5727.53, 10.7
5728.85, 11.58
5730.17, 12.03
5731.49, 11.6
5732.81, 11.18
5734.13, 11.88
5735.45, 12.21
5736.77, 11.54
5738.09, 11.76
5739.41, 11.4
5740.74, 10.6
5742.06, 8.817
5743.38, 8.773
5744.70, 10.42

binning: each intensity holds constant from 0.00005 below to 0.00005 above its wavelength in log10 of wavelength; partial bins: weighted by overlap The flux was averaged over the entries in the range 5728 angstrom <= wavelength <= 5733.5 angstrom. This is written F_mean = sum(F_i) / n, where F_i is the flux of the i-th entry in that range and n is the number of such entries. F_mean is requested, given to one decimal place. 11.6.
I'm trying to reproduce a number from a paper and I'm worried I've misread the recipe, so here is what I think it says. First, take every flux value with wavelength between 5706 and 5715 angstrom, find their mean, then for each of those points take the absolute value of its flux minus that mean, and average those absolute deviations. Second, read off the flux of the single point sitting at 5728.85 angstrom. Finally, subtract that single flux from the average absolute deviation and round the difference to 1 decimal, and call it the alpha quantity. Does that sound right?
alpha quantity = -11.2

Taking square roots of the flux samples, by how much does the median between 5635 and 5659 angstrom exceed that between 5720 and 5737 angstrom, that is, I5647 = -0.021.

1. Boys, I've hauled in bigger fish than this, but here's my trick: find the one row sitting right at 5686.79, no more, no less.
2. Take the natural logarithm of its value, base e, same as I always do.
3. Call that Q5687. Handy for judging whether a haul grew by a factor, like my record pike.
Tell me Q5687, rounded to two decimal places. 2.46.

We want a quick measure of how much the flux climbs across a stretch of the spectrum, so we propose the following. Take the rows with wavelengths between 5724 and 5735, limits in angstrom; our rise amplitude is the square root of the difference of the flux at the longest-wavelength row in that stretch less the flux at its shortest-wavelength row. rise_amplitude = 1.4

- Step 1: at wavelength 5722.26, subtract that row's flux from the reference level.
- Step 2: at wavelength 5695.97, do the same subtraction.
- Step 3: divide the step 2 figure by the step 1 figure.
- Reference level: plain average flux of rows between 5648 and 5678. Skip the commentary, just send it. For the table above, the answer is 1.2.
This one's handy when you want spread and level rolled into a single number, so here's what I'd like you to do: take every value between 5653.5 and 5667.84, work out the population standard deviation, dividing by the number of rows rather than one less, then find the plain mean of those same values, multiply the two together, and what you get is 5.0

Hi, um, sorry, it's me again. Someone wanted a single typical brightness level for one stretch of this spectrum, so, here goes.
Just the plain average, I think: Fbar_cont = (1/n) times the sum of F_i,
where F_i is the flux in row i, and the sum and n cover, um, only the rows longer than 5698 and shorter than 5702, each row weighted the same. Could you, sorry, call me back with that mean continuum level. 10.8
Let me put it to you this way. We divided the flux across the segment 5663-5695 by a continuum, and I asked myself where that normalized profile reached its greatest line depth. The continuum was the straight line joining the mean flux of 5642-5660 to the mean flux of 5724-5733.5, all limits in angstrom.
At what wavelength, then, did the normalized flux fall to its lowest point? 5693.35 angstrom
